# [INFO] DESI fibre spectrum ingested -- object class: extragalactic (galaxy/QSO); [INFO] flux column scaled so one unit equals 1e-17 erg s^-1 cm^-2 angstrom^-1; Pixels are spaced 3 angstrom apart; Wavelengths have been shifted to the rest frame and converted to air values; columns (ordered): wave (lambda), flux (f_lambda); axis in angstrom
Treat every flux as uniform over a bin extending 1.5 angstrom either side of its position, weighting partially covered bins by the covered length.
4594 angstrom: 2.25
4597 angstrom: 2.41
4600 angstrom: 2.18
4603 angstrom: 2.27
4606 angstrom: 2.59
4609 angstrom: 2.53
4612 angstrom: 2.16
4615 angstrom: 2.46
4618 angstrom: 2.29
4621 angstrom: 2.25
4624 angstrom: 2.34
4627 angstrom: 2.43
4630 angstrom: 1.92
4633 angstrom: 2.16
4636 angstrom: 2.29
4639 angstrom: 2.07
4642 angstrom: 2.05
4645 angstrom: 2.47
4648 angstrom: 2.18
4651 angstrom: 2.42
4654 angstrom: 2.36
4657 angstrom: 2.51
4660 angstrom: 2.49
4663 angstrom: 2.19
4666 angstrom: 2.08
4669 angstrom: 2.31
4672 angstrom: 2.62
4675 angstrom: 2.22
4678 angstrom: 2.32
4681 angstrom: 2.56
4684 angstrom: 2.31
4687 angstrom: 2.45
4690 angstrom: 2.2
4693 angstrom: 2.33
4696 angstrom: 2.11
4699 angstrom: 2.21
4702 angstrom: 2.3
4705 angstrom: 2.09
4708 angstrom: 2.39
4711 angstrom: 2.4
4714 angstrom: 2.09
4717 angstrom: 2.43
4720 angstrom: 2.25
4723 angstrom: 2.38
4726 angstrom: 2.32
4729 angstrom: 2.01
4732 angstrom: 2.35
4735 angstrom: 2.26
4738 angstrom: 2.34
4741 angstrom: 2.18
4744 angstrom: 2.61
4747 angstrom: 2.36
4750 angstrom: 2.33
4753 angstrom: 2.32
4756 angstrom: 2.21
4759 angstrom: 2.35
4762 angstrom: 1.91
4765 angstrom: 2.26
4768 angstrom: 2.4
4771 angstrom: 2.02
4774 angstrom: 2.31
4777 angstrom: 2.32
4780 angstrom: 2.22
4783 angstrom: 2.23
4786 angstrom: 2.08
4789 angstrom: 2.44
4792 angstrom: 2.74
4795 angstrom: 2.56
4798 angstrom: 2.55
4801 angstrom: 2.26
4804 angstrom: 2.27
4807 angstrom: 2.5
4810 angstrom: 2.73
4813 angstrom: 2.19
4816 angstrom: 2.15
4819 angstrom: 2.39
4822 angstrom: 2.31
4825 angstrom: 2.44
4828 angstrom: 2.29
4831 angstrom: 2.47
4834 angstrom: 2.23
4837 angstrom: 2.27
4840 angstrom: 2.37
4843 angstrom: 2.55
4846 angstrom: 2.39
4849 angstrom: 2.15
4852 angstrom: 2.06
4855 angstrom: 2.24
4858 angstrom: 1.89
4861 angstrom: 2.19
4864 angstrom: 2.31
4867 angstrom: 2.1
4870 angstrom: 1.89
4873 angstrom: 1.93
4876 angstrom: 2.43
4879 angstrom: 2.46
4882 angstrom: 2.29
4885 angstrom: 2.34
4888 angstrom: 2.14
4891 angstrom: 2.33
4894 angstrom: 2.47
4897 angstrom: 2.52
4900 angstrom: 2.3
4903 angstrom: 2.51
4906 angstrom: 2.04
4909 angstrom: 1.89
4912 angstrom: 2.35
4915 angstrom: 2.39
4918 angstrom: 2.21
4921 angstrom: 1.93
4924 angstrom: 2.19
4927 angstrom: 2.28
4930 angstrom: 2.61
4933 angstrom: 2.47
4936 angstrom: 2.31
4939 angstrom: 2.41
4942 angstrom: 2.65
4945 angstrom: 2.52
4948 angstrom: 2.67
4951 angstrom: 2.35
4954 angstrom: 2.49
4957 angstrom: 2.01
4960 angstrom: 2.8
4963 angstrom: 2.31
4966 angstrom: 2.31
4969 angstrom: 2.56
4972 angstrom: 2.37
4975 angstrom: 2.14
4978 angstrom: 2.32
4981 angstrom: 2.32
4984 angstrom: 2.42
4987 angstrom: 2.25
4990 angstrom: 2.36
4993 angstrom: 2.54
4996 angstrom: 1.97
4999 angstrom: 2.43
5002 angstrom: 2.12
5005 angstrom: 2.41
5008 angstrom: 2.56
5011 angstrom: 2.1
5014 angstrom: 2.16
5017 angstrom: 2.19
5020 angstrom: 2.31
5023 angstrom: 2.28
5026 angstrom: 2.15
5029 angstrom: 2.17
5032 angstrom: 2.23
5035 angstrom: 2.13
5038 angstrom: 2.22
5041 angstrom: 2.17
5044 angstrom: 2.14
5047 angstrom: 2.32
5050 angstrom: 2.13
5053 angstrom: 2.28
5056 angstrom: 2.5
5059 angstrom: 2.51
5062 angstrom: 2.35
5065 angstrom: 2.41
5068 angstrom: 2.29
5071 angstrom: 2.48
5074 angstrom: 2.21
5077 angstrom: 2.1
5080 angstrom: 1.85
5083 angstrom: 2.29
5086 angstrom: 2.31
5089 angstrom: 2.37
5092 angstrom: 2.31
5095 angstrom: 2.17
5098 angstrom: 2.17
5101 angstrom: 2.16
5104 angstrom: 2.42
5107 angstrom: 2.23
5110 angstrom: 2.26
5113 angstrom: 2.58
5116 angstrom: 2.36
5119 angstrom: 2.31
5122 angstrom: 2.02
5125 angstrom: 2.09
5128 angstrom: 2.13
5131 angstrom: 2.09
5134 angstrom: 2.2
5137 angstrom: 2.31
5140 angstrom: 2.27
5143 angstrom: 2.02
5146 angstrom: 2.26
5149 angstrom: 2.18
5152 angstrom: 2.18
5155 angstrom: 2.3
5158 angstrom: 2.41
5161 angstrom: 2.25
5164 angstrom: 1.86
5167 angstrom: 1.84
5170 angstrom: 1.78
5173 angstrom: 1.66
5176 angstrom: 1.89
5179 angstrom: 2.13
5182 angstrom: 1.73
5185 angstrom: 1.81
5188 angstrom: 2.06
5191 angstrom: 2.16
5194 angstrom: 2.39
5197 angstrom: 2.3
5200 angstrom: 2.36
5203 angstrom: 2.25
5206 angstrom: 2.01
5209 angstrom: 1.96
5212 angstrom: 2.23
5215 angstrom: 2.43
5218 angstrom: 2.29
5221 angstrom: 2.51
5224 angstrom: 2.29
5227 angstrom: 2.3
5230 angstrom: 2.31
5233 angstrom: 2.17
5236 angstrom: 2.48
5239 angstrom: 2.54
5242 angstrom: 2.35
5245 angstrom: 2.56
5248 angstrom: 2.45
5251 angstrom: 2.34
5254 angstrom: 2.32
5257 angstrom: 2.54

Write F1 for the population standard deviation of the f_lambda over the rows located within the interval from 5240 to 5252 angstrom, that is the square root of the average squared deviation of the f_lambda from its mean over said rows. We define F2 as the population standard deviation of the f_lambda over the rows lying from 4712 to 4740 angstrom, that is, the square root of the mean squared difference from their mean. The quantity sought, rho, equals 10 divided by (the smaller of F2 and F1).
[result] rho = 112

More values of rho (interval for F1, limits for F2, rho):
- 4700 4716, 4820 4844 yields 96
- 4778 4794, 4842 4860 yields 47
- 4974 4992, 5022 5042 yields 206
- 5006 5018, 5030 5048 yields 155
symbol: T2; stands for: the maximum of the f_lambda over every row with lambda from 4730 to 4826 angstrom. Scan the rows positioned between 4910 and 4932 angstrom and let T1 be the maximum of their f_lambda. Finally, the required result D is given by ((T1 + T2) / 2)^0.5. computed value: 1.64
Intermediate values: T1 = 2.61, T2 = 2.74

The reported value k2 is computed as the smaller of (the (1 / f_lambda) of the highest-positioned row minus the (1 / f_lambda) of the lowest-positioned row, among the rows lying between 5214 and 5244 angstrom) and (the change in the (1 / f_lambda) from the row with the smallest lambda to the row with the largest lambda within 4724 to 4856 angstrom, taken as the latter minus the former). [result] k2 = 0.014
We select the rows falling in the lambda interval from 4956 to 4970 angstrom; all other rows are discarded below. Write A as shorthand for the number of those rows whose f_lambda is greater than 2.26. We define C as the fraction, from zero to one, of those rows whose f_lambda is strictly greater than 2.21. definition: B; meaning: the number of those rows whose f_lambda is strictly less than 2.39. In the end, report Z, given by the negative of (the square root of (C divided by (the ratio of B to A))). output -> -1.0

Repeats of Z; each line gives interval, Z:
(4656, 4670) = -0.8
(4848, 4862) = 0.0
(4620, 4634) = -0.5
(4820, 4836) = -1.2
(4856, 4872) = -0.2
